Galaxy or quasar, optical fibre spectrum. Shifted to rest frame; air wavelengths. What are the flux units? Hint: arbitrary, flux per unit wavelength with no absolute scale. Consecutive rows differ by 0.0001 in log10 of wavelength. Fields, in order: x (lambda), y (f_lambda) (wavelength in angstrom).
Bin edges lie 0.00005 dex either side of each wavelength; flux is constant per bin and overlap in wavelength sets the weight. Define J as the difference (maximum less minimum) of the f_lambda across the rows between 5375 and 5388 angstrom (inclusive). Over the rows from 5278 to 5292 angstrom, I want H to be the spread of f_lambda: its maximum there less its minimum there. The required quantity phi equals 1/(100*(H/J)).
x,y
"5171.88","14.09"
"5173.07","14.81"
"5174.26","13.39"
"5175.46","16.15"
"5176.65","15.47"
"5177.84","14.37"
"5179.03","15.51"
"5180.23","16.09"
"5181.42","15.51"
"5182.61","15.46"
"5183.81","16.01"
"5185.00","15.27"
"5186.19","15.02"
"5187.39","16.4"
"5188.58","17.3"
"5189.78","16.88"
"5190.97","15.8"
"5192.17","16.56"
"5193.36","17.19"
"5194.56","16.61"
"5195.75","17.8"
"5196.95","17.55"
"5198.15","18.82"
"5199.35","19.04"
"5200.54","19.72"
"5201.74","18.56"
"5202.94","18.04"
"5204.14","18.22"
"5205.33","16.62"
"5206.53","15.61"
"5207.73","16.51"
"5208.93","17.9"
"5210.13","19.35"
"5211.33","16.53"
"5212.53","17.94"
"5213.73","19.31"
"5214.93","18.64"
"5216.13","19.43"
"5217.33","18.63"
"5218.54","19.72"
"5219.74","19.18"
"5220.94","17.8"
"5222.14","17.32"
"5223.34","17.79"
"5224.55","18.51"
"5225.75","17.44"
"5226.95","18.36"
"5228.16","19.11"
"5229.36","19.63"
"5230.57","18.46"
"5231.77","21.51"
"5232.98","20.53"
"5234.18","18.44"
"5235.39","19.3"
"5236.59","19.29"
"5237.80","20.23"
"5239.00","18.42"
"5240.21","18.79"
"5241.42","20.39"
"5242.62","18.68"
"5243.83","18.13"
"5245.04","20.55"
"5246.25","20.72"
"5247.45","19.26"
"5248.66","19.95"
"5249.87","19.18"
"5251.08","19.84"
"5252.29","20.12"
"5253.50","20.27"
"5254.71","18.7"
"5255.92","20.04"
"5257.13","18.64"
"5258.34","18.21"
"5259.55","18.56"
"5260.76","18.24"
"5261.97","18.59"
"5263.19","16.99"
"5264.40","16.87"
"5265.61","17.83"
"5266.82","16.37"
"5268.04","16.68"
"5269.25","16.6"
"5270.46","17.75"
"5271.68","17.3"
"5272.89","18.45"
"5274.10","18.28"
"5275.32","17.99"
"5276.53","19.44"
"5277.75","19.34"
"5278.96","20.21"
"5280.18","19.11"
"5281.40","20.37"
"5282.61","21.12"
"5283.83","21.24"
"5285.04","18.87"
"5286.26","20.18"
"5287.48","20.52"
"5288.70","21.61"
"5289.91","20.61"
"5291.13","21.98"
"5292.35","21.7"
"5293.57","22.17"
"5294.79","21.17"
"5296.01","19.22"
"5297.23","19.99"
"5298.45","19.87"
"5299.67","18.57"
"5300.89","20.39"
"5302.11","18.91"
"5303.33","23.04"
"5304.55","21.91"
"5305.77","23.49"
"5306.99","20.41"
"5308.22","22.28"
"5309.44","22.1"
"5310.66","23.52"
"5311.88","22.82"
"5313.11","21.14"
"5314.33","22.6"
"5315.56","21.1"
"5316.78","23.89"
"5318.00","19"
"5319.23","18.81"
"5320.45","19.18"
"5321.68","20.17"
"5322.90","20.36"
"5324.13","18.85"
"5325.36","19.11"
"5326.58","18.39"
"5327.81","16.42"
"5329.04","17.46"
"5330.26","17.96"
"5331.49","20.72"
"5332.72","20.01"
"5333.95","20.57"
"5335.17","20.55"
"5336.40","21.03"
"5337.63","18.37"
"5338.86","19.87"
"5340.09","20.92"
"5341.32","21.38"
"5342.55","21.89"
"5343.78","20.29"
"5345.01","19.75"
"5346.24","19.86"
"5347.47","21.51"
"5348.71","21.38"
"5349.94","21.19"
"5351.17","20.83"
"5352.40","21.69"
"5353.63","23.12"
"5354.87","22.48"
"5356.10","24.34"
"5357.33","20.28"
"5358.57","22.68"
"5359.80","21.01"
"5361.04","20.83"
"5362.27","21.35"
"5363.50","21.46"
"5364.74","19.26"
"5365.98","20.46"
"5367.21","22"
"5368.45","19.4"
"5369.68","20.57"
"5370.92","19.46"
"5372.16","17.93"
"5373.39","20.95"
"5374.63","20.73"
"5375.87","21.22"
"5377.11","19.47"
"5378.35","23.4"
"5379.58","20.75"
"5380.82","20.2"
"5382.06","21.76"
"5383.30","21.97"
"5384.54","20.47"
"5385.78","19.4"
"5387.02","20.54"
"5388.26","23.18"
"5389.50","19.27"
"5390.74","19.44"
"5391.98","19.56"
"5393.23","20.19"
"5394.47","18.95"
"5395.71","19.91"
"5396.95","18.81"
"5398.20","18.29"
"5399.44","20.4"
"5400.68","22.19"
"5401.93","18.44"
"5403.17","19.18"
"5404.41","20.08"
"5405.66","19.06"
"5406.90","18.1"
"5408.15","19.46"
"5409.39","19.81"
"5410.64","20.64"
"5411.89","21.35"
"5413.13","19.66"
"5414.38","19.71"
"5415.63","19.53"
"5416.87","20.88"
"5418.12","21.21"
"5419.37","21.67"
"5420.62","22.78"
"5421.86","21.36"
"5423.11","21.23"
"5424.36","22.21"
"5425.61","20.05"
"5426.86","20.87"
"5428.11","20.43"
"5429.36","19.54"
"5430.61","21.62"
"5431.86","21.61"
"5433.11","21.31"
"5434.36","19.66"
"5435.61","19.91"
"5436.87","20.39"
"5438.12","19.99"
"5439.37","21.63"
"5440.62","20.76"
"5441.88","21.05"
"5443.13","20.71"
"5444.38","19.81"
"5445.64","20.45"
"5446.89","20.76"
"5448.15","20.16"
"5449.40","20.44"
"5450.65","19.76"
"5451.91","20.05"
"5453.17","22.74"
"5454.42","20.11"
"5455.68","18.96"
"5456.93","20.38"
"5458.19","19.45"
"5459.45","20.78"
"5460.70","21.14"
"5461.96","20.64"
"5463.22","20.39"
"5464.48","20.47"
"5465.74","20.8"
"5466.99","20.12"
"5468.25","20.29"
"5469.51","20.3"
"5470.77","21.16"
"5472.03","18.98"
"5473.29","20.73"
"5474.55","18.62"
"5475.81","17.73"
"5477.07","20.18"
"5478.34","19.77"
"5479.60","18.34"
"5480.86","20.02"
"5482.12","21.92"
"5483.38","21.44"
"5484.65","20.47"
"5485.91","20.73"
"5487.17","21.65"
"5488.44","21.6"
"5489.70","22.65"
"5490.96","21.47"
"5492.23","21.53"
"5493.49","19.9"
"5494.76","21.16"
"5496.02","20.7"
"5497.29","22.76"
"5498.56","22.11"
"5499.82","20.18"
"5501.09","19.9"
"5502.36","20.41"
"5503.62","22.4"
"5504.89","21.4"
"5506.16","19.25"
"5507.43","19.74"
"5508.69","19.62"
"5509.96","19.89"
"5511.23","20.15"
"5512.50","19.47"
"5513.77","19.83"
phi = 0.013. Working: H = 3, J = 4.0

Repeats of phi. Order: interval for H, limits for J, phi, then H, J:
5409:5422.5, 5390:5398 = 0.004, 3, 1.4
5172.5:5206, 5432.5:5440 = 0.003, 6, 2.0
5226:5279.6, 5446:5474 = 0.007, 5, 3.8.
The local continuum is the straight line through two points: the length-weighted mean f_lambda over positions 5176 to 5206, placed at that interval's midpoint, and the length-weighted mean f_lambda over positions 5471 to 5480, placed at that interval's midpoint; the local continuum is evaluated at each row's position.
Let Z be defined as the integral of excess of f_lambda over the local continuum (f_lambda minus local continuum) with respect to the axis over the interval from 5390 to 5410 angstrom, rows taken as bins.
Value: 17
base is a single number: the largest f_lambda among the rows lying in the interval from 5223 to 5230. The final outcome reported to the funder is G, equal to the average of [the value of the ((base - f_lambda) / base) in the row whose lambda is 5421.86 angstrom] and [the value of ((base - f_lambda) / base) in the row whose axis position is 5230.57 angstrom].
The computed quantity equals -0.01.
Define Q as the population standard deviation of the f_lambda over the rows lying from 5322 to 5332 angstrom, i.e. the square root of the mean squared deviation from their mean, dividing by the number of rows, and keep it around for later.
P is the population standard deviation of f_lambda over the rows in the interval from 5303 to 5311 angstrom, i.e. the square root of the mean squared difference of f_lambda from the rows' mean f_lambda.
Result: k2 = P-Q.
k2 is -0.3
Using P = 1.01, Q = 1.34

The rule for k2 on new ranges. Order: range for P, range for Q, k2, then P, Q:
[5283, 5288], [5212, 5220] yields 0.3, 0.86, 0.56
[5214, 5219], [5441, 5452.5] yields 0.1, 0.48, 0.42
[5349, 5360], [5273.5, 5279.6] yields 0.4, 1.22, 0.81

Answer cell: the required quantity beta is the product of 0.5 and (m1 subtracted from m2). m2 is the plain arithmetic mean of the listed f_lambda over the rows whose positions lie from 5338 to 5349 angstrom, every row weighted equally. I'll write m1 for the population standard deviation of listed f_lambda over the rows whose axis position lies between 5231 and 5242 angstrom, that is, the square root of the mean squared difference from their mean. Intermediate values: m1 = 1.00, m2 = 20.8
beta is 9.9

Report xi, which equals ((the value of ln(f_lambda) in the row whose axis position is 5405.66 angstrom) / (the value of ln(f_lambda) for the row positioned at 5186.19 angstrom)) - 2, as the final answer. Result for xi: -0.912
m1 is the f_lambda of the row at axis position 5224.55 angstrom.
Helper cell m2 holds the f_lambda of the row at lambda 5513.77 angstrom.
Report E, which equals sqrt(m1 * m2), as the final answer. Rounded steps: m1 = 18.51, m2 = 19.83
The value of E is 19.2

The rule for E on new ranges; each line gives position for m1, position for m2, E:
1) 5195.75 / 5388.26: 20.3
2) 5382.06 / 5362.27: 21.6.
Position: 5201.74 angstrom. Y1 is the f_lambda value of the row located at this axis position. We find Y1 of 18.56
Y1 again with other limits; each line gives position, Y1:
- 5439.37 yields 21.63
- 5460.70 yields 21.14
